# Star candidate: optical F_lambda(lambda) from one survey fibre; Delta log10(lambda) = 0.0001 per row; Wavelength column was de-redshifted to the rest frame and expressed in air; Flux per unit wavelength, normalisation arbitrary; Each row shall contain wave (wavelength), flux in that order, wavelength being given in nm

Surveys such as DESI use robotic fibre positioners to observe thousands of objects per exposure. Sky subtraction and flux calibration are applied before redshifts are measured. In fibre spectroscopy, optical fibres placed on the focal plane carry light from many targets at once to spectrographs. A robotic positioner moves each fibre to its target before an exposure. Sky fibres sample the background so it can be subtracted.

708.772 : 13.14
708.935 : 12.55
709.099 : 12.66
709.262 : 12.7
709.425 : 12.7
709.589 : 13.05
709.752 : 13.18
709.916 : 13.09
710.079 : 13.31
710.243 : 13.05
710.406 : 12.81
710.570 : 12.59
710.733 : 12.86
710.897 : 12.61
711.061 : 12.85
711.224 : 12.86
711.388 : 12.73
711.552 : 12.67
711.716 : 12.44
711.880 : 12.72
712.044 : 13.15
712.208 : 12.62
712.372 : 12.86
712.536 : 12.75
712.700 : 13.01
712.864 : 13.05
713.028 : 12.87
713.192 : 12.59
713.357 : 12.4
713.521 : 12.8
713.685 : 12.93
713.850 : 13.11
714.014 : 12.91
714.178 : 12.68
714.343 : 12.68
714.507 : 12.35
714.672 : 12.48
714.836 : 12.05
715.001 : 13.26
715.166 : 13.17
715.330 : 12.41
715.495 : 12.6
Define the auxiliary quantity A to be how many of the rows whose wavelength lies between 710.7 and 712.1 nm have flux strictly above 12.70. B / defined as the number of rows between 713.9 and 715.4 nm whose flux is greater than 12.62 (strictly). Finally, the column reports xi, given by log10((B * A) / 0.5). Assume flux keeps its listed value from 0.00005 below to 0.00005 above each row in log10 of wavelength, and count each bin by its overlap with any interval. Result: 1.78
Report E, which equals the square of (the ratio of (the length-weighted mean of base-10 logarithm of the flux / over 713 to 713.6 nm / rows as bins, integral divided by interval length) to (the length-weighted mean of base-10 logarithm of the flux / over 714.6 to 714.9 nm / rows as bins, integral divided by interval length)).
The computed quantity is 1.02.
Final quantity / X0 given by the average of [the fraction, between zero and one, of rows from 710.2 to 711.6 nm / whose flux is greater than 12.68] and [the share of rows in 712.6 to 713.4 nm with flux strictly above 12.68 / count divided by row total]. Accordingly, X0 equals 0.633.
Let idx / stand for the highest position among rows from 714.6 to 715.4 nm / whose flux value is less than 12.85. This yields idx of 715.330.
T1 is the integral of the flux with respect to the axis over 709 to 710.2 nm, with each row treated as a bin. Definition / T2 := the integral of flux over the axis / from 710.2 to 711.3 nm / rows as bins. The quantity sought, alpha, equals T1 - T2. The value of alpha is 1.45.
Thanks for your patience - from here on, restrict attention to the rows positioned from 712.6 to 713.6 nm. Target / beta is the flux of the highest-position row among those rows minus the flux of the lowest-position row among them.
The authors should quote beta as -0.21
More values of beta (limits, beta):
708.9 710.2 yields 0.76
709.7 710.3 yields -0.13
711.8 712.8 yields 0.29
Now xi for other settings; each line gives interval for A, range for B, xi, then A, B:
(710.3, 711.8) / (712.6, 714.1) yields 1.85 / 5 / 7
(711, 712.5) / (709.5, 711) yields 1.92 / 6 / 7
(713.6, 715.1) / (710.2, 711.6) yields 1.75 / 4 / 7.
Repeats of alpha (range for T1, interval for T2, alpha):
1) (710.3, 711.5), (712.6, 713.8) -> -0.05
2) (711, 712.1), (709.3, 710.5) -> -1.57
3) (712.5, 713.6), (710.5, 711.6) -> 0.04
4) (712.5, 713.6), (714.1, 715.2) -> 0.16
